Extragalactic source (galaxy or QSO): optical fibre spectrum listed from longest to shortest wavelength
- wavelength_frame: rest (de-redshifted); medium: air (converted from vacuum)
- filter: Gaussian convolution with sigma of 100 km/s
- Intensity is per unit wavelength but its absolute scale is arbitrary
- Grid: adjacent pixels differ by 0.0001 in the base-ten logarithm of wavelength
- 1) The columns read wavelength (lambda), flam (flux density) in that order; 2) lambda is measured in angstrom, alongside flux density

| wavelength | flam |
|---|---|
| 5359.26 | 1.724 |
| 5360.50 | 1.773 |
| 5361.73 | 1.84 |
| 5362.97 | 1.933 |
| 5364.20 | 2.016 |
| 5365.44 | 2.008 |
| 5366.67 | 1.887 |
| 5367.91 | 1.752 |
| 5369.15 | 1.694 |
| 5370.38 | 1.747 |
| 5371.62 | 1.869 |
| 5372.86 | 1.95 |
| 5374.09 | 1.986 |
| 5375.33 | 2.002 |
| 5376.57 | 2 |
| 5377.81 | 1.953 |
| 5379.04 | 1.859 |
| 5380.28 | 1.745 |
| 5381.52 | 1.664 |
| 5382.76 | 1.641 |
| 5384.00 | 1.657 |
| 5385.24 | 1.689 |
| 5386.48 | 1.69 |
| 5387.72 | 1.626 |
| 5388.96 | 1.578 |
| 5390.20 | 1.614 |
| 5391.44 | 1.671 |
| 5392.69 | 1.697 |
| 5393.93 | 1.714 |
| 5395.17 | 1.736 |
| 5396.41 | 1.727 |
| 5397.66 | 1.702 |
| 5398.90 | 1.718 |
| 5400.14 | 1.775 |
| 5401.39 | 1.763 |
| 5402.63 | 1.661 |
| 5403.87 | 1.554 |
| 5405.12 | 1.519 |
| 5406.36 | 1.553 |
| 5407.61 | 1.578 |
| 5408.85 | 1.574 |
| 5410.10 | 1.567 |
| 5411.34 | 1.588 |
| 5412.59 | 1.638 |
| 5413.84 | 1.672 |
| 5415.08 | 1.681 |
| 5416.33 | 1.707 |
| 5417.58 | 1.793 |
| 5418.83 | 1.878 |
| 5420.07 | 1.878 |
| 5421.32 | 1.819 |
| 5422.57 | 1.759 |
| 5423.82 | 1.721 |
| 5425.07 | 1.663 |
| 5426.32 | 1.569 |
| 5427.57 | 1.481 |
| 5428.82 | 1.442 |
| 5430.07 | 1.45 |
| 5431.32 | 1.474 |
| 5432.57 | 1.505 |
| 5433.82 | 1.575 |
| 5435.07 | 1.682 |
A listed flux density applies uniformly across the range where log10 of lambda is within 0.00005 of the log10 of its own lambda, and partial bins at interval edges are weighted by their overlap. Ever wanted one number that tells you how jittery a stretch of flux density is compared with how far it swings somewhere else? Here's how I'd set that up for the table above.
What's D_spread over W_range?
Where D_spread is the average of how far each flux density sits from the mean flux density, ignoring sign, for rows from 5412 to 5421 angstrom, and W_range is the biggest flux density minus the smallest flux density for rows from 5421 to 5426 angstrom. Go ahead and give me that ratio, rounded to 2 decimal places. 0.55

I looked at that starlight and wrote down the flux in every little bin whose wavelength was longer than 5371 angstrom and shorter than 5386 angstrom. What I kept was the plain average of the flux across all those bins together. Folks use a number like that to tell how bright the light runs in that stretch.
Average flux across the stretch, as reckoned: 1.83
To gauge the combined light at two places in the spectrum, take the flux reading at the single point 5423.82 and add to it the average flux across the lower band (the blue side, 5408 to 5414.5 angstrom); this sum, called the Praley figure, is 3.33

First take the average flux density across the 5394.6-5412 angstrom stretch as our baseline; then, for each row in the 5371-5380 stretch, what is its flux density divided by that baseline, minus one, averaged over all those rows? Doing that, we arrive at 0.18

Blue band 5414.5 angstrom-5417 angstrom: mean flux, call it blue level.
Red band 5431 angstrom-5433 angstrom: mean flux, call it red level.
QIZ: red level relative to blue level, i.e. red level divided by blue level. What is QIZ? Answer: 0.88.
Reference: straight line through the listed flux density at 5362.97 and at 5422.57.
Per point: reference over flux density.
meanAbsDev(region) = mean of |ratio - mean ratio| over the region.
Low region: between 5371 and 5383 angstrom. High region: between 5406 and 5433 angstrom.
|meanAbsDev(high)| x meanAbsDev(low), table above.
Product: 0.0043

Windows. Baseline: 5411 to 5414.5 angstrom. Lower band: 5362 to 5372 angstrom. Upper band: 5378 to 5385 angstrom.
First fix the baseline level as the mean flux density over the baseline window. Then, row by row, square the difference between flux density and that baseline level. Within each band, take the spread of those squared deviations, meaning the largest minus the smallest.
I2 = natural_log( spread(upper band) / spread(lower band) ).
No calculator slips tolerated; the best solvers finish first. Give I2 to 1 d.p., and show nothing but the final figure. -1.0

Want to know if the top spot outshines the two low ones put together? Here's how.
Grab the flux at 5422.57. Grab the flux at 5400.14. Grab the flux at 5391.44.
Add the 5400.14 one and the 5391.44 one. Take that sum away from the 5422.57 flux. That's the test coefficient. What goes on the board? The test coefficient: -1.69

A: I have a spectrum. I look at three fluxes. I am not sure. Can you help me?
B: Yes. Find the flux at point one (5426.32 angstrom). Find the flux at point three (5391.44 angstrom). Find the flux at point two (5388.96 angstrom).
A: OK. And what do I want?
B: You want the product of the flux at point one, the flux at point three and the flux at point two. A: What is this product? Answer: 4.1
